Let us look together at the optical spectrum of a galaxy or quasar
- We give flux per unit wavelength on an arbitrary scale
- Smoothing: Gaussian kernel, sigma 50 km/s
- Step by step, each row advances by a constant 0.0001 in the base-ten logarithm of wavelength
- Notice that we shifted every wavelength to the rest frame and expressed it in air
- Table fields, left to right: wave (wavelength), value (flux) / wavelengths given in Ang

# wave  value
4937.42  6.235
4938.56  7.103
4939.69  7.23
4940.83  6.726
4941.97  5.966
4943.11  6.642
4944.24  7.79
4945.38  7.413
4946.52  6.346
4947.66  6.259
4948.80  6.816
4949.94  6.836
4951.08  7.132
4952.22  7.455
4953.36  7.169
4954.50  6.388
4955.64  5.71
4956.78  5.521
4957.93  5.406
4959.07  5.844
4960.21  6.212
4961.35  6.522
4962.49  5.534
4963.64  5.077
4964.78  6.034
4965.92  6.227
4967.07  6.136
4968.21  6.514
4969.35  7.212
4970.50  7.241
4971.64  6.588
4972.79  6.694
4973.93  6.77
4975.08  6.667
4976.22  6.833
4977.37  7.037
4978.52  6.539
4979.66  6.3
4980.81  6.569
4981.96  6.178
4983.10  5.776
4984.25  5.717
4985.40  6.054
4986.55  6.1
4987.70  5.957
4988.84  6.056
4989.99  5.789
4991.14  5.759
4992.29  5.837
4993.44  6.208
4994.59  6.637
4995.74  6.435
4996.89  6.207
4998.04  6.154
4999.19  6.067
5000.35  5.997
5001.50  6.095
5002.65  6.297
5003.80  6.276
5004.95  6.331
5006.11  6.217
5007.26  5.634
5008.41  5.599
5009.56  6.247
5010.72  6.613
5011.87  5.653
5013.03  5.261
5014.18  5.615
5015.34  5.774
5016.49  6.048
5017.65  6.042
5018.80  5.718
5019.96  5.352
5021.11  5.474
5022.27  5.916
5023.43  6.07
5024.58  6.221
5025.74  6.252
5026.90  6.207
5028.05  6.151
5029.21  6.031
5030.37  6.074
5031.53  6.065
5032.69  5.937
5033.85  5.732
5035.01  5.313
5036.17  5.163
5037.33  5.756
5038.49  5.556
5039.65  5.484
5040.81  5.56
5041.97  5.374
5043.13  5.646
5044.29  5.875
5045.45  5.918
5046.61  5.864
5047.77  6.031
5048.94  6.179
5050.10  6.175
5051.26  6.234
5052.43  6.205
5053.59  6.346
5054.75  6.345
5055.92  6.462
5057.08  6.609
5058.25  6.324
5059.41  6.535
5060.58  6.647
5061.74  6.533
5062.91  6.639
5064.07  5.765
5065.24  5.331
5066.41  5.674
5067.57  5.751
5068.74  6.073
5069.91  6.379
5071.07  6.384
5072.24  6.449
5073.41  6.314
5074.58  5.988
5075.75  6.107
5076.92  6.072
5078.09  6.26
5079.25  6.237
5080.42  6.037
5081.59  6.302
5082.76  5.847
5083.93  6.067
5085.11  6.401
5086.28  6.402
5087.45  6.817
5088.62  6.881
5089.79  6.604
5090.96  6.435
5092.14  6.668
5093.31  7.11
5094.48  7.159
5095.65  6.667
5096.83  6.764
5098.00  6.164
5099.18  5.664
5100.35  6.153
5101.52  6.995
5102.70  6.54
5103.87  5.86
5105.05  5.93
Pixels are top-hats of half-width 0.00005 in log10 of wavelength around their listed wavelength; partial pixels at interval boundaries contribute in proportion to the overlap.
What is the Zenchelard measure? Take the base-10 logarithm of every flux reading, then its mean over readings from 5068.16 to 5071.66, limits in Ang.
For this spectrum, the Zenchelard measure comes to 0.798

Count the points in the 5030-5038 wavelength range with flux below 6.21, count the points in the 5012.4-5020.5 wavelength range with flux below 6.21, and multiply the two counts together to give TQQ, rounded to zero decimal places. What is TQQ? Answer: 49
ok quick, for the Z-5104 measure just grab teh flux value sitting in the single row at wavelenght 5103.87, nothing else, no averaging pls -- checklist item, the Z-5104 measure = 5.86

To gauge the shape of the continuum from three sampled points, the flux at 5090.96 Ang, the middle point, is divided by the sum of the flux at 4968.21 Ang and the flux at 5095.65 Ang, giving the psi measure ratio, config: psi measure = 0.49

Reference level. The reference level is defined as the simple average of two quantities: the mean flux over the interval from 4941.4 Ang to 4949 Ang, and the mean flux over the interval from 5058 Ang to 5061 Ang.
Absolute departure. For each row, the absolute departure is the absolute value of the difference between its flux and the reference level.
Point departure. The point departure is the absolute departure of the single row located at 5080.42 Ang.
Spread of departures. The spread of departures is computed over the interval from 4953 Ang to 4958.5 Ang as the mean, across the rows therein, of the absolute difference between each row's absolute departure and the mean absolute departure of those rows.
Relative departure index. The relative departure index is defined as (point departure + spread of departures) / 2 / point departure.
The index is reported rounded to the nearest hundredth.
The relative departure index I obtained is 0.78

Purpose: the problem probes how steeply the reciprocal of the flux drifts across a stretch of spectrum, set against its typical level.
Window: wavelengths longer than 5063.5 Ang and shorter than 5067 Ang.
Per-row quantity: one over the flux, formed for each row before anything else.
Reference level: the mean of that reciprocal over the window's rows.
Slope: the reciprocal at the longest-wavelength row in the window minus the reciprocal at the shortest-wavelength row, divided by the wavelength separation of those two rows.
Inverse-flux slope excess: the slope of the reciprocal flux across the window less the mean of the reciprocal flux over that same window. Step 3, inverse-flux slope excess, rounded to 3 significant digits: -0.178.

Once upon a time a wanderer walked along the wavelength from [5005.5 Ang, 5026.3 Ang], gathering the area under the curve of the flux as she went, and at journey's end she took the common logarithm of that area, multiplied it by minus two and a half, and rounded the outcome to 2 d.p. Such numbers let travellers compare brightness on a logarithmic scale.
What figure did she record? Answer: -5.22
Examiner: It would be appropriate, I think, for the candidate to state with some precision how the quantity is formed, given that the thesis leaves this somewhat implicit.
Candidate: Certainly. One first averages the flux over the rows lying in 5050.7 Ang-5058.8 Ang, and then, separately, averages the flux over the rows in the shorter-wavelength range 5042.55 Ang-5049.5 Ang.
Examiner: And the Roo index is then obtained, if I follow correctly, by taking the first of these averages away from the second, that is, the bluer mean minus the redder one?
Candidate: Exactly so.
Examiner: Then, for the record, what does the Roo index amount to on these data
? -0.44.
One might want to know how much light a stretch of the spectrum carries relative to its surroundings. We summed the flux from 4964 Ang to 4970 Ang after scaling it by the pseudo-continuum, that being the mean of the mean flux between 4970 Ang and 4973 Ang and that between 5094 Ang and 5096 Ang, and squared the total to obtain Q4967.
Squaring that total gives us 22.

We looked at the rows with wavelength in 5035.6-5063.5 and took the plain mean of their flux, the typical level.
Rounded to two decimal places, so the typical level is 6.06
